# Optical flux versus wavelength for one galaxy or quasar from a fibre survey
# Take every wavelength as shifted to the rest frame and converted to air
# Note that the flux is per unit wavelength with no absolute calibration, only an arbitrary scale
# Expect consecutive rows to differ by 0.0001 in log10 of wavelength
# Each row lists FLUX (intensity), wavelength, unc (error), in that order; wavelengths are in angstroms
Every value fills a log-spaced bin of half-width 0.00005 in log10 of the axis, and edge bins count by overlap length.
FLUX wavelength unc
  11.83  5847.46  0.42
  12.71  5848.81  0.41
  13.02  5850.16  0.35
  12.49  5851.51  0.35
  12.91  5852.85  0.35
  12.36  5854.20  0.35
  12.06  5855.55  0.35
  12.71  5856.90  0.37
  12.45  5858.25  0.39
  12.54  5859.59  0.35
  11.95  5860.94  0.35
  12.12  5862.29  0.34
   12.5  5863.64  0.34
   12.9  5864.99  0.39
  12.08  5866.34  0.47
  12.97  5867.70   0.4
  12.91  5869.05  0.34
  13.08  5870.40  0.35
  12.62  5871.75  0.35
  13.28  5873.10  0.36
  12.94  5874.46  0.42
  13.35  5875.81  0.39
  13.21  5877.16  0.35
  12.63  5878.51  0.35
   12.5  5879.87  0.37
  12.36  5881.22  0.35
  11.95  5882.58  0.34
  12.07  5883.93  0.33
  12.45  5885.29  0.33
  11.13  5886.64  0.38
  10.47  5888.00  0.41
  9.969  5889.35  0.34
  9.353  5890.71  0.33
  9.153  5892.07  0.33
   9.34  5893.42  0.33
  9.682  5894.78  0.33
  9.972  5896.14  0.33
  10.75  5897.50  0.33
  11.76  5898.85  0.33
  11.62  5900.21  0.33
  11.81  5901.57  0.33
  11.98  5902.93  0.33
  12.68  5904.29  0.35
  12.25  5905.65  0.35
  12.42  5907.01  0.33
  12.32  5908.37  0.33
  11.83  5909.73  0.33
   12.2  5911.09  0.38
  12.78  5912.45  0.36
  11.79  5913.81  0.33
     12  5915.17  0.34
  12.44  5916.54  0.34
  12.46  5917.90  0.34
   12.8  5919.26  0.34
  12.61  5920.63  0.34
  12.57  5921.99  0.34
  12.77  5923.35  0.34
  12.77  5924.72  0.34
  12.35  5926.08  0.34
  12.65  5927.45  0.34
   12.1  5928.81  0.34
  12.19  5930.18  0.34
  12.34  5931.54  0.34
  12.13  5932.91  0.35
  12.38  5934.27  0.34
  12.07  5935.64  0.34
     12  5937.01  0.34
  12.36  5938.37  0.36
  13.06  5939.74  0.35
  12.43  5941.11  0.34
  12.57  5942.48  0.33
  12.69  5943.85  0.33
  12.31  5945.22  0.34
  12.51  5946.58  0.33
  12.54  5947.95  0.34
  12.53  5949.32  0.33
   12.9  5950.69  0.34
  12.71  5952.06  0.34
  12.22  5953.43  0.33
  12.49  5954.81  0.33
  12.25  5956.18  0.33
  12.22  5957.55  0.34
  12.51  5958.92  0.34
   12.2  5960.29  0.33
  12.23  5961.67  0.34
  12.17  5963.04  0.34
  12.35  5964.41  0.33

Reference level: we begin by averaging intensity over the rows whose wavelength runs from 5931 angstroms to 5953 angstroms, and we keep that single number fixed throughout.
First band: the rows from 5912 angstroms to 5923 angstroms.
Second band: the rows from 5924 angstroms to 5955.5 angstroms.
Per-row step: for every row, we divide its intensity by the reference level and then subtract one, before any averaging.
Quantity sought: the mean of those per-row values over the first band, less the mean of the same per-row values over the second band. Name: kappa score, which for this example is -0.001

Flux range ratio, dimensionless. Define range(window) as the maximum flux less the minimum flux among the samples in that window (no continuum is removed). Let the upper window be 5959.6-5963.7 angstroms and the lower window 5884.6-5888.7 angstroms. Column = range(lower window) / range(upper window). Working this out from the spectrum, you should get 33.0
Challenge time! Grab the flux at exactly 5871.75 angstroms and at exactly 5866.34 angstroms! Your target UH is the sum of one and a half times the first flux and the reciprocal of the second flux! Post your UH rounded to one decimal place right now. 19.0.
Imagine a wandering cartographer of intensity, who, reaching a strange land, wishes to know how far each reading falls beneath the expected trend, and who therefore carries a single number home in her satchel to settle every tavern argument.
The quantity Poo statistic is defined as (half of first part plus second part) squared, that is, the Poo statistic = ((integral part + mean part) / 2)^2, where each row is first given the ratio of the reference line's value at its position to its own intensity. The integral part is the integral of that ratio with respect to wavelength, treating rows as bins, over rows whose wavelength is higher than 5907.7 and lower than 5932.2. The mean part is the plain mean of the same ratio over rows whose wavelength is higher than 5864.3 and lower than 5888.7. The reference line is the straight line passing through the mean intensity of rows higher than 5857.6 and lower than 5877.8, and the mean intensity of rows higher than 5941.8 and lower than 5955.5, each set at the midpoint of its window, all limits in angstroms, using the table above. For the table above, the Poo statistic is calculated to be 169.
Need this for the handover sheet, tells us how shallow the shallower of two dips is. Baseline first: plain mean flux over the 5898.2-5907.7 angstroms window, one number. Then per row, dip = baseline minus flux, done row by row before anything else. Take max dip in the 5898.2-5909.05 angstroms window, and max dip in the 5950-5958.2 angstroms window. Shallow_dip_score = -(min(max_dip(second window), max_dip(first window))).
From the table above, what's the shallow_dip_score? 0.15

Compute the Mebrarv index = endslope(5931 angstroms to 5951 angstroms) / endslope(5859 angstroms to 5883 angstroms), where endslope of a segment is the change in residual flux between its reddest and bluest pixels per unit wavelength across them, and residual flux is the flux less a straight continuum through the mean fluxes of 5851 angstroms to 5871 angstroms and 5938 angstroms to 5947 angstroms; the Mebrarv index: -1.1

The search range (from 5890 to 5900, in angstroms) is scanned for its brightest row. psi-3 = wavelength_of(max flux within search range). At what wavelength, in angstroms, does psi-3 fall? 5898.85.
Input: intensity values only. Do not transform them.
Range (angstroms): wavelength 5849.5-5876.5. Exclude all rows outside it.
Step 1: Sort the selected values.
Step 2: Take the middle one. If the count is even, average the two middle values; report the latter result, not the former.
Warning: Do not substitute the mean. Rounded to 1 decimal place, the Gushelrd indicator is 12.7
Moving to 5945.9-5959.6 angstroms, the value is 12.5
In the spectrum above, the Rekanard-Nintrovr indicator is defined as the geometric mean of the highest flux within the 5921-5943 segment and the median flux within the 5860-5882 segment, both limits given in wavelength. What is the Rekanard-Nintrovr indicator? 12.9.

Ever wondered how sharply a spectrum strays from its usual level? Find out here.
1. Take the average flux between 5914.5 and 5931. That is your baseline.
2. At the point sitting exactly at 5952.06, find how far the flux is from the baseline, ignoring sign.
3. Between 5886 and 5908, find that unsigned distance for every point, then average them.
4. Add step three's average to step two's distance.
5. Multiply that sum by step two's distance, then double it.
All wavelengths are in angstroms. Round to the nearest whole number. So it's 1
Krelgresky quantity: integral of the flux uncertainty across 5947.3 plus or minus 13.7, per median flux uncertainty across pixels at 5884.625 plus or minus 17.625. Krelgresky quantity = 27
